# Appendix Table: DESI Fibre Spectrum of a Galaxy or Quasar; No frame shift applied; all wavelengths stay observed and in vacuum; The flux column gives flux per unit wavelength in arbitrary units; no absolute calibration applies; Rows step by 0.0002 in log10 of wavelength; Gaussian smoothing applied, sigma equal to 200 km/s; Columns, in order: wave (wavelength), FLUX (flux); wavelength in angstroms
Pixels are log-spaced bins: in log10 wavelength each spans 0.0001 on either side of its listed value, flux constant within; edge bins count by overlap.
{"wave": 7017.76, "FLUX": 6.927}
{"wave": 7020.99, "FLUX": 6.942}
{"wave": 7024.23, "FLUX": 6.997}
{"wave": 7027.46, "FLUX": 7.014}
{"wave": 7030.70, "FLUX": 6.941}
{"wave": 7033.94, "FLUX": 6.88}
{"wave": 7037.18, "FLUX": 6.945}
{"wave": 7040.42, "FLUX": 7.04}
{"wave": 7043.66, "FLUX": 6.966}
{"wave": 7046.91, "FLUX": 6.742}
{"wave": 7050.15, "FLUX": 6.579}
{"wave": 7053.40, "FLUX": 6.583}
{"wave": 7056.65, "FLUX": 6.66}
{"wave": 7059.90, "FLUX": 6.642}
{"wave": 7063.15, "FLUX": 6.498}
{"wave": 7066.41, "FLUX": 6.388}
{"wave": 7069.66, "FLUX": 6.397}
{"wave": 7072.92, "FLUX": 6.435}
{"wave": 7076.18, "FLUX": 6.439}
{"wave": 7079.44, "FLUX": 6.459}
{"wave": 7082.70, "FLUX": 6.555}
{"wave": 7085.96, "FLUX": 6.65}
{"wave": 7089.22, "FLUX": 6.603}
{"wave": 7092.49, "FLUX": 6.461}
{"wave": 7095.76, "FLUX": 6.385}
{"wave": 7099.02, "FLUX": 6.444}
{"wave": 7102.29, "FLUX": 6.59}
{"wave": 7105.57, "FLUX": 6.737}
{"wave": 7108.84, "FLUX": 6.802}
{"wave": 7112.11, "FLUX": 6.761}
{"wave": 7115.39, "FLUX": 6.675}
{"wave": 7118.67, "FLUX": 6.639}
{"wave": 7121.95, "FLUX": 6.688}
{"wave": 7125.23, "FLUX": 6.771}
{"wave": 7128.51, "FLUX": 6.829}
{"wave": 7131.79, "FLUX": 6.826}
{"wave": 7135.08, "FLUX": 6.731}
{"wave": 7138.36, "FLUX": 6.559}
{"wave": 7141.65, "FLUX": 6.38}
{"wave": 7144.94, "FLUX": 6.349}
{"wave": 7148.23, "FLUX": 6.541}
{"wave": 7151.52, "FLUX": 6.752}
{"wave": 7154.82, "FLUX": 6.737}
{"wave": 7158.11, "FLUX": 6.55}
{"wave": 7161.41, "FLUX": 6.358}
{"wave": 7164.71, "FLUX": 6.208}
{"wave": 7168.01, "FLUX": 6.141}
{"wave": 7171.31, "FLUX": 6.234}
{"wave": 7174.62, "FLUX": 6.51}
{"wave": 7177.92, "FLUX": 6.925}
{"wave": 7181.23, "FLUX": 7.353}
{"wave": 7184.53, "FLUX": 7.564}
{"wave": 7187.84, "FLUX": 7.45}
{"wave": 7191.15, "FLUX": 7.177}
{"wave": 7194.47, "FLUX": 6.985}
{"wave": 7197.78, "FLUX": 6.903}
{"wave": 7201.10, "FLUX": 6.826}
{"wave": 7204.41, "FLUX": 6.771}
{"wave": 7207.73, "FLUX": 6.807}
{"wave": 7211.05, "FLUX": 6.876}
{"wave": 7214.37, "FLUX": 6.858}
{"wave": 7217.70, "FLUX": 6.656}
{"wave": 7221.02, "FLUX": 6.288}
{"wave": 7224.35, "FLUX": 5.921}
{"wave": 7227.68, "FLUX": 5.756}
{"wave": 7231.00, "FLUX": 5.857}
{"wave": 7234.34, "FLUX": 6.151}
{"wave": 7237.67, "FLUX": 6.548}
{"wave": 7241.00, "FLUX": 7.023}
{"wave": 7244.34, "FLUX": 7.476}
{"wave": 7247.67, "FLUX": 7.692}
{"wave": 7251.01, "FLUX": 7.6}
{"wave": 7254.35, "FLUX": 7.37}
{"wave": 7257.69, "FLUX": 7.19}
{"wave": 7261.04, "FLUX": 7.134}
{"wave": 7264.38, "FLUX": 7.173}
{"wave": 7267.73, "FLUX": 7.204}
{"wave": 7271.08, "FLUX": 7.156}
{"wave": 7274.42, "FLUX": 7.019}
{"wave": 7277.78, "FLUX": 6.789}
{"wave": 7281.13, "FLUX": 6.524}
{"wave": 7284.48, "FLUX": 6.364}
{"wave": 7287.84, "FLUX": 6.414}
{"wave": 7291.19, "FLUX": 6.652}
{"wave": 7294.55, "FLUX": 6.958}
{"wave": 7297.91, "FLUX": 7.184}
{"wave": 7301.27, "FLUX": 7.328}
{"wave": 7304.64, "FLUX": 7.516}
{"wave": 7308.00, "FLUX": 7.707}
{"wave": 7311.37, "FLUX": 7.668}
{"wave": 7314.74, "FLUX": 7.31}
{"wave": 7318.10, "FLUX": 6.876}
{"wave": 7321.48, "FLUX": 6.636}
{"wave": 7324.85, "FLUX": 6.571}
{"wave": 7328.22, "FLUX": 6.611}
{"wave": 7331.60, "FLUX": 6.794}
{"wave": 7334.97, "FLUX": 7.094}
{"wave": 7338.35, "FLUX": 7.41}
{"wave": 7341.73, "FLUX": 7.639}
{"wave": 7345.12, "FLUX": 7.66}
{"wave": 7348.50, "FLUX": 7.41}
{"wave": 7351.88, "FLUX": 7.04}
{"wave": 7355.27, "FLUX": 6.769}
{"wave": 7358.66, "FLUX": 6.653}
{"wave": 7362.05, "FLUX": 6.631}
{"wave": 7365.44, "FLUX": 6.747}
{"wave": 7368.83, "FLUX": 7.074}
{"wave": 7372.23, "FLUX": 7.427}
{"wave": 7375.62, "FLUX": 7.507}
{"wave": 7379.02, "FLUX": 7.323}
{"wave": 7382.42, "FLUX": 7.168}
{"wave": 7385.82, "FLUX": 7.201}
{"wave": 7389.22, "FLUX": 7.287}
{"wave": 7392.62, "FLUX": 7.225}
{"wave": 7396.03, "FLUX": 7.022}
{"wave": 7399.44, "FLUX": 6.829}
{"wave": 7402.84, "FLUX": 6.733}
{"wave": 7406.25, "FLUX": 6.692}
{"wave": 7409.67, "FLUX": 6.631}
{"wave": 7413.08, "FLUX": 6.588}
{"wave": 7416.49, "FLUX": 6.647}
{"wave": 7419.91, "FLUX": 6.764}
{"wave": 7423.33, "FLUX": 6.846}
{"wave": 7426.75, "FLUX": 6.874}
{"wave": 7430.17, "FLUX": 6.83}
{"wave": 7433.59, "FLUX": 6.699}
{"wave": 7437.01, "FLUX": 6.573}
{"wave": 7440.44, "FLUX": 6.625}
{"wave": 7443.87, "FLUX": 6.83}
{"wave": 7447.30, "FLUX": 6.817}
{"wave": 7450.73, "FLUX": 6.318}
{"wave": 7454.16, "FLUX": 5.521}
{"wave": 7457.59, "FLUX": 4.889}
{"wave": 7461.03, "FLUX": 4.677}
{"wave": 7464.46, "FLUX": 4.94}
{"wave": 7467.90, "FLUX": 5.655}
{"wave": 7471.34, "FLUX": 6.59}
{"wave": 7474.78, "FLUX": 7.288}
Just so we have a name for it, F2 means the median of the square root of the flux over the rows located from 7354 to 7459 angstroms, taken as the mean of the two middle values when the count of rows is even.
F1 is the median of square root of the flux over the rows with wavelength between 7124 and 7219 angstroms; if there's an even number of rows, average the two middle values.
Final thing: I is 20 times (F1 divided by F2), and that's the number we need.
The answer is 20.00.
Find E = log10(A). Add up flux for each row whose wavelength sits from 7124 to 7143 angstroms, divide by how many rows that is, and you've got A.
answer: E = 0.825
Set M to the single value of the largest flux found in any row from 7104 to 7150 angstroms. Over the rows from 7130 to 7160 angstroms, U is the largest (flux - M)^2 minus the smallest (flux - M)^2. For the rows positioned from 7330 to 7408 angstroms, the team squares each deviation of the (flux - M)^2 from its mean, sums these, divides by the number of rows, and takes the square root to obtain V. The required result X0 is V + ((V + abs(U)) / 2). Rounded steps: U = 0.23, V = 0.203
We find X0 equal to 0.4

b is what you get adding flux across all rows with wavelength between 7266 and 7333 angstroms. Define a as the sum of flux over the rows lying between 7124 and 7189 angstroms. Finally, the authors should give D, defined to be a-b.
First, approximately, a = 134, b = 139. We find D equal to -6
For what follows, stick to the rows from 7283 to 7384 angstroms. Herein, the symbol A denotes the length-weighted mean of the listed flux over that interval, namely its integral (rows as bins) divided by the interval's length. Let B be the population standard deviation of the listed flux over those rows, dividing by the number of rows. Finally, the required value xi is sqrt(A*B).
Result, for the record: 1.7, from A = 7.07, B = 0.4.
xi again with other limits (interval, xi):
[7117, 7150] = 1.0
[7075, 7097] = 0.8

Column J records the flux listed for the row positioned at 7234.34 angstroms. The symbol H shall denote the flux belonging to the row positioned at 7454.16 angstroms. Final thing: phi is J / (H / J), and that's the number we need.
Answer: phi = 6.9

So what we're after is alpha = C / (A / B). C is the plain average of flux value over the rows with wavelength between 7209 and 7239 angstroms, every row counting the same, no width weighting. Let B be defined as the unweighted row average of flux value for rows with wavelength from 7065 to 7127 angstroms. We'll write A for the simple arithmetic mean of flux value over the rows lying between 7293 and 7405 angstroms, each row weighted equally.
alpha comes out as 5.8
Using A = 7.12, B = 6.57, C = 6.3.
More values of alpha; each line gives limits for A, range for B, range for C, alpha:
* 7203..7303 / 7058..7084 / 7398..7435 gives 6.4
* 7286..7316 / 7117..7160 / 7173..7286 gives 6.4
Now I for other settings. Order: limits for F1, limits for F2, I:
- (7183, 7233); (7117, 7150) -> 20.24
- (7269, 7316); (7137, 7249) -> 20.58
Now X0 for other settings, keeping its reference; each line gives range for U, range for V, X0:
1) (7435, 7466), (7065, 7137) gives 2.4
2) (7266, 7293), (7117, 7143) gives 0.2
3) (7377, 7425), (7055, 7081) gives 0.2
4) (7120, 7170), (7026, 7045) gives 0.3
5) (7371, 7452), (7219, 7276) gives 0.7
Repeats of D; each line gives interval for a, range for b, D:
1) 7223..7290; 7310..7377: -5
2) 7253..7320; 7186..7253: 6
